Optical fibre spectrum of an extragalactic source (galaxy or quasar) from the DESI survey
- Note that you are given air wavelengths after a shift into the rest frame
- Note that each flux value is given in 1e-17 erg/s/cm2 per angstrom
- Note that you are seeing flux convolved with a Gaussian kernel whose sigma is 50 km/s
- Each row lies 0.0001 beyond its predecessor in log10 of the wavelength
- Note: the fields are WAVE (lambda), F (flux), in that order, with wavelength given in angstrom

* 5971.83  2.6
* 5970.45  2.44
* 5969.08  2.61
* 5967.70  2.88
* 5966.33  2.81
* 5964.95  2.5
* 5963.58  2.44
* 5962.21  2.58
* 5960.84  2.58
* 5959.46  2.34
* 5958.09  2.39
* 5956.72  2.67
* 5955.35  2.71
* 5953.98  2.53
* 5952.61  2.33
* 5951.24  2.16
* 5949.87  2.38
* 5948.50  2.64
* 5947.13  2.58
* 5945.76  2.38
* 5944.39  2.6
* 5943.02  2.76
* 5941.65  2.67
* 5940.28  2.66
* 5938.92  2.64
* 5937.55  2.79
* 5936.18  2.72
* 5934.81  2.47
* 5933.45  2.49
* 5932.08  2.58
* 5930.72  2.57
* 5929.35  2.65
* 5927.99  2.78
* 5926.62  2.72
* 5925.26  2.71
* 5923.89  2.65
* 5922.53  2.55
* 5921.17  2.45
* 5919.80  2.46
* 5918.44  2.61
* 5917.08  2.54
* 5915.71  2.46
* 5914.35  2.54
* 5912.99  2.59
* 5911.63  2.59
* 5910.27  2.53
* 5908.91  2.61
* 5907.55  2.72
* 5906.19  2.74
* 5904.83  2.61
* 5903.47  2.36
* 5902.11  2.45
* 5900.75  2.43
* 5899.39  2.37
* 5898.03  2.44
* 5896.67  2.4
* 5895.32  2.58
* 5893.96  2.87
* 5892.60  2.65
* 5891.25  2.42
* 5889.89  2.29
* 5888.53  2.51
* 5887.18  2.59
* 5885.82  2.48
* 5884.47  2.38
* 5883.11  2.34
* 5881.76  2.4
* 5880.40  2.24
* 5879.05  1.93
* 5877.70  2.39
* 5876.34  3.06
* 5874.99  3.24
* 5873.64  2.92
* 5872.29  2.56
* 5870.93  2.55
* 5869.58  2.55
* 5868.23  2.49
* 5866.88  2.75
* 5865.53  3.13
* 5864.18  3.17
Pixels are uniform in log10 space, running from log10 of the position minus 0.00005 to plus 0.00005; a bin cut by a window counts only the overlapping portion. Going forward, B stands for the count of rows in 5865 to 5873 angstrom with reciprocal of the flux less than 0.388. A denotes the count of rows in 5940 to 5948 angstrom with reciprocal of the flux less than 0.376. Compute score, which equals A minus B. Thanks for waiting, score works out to 1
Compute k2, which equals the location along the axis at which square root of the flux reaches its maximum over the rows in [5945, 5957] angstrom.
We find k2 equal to 5955.35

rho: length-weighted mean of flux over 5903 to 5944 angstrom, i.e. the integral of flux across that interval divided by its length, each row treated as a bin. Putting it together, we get 2.61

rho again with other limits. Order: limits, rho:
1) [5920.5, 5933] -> 2.63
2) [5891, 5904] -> 2.50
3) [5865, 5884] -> 2.60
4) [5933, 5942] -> 2.64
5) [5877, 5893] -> 2.38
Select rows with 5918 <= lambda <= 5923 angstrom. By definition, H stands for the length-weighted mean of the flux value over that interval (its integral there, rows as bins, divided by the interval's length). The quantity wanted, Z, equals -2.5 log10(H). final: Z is -1.00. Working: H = 2.51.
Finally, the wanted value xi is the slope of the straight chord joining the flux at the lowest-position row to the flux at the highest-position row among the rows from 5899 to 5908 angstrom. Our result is 0.04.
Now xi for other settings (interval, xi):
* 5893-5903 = -0.05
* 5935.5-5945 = -0.01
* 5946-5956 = 0.02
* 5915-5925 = 0.02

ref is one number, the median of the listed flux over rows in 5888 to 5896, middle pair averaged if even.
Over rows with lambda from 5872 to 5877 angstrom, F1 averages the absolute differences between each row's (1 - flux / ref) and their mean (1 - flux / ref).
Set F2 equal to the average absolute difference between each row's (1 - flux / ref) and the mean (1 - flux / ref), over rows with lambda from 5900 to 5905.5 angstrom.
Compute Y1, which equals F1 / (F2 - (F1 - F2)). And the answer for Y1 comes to -3.6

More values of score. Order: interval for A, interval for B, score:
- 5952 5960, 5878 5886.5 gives 2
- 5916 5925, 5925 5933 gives -5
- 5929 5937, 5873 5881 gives -2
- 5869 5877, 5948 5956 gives 1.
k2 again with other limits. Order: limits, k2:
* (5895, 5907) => 5906.19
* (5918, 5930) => 5927.99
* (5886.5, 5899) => 5893.96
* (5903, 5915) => 5906.19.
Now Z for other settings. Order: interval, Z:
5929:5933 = -1.03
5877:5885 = -0.89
